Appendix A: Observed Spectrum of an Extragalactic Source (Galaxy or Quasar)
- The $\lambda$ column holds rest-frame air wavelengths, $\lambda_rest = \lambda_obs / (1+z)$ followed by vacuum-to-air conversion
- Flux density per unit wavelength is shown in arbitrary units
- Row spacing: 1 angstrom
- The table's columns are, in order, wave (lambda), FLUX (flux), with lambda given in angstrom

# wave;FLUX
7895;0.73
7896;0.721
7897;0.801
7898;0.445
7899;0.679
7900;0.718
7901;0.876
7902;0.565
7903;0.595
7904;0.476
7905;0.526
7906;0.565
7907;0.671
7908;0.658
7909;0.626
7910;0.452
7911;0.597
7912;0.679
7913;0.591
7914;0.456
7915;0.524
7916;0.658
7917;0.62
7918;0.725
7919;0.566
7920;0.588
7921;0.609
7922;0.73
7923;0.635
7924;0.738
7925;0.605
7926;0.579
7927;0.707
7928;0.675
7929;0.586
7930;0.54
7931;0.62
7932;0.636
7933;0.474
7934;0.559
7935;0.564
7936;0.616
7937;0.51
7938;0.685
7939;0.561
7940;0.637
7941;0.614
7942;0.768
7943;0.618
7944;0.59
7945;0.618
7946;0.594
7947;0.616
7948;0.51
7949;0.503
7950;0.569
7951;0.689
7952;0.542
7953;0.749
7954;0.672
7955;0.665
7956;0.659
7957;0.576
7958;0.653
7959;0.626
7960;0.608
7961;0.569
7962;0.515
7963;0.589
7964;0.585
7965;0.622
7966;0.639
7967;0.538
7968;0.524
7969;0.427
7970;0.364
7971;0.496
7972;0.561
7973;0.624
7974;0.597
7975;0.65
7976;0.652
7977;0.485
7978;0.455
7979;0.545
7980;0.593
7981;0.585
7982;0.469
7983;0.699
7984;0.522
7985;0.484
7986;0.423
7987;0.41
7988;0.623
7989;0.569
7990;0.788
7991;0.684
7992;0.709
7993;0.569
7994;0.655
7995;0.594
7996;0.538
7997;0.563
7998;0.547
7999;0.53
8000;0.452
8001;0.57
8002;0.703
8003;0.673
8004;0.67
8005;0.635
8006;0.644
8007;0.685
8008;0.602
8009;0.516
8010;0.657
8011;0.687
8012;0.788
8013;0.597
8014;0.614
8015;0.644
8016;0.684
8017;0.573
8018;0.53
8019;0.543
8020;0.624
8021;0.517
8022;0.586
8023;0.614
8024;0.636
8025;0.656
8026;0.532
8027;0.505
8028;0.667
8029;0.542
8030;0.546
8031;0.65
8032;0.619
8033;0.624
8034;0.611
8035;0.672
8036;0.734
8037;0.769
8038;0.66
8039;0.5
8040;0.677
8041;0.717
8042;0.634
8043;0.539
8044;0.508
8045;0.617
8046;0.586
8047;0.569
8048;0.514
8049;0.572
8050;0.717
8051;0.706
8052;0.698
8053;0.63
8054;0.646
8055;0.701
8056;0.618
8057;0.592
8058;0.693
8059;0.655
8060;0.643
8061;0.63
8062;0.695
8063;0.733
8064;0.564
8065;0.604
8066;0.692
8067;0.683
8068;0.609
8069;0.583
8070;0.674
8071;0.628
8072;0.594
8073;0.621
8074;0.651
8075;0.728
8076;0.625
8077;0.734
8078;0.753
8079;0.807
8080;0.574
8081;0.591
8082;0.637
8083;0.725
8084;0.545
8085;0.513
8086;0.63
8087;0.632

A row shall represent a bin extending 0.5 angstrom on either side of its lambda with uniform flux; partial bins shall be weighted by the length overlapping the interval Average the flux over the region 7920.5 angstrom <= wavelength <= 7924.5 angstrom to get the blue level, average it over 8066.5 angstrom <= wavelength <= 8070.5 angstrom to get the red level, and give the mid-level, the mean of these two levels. 0.66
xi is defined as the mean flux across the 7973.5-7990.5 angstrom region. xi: 0.56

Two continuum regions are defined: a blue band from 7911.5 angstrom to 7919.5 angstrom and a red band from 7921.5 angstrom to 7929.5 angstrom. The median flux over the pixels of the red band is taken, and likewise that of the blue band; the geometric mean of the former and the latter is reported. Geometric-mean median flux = 0.63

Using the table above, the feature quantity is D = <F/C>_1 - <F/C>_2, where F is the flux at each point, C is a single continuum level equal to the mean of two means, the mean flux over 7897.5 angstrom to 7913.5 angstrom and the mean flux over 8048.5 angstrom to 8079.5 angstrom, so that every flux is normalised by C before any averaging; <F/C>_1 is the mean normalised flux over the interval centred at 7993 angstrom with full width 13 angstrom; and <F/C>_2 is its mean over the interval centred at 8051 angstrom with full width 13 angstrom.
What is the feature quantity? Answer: -0.05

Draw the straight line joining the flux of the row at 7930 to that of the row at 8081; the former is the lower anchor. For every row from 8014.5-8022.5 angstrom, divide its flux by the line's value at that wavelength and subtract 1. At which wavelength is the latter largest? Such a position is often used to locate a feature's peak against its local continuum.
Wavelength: 8016 angstrom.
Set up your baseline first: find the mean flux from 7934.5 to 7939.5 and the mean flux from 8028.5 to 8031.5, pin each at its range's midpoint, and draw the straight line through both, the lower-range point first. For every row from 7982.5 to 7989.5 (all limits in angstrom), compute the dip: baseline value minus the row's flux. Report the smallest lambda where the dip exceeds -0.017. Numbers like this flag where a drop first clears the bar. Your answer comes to 7984 angstrom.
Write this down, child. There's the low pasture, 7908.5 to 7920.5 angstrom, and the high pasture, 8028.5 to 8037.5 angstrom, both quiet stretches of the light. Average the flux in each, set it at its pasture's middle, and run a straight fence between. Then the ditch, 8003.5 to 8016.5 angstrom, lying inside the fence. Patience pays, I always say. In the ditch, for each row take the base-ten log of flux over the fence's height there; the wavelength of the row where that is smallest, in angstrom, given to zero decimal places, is 8009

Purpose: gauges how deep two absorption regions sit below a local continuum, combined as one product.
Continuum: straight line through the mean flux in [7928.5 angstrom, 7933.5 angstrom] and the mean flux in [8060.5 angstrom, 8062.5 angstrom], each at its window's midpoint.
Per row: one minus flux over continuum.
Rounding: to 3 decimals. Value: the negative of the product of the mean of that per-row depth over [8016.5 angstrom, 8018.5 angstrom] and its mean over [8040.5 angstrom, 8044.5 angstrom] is -0.010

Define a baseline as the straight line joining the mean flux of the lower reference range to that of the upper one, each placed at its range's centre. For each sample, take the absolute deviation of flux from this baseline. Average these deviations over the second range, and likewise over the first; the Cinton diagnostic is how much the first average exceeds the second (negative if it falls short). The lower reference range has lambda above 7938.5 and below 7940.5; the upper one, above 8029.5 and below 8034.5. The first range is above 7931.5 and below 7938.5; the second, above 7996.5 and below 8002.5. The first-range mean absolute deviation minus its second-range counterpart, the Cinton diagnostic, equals -0.016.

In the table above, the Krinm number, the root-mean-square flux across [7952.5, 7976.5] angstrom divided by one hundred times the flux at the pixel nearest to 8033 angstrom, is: 0.0095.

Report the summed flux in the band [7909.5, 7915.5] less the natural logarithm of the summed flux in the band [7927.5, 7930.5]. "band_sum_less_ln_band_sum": 2.71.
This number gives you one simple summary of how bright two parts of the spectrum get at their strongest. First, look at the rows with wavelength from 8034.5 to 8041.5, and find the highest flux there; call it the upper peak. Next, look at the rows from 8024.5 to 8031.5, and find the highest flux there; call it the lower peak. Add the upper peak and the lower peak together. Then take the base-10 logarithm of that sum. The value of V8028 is 0.157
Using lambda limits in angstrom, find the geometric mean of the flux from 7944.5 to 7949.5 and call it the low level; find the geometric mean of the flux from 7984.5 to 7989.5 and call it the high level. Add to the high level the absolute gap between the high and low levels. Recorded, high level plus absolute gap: 0.57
